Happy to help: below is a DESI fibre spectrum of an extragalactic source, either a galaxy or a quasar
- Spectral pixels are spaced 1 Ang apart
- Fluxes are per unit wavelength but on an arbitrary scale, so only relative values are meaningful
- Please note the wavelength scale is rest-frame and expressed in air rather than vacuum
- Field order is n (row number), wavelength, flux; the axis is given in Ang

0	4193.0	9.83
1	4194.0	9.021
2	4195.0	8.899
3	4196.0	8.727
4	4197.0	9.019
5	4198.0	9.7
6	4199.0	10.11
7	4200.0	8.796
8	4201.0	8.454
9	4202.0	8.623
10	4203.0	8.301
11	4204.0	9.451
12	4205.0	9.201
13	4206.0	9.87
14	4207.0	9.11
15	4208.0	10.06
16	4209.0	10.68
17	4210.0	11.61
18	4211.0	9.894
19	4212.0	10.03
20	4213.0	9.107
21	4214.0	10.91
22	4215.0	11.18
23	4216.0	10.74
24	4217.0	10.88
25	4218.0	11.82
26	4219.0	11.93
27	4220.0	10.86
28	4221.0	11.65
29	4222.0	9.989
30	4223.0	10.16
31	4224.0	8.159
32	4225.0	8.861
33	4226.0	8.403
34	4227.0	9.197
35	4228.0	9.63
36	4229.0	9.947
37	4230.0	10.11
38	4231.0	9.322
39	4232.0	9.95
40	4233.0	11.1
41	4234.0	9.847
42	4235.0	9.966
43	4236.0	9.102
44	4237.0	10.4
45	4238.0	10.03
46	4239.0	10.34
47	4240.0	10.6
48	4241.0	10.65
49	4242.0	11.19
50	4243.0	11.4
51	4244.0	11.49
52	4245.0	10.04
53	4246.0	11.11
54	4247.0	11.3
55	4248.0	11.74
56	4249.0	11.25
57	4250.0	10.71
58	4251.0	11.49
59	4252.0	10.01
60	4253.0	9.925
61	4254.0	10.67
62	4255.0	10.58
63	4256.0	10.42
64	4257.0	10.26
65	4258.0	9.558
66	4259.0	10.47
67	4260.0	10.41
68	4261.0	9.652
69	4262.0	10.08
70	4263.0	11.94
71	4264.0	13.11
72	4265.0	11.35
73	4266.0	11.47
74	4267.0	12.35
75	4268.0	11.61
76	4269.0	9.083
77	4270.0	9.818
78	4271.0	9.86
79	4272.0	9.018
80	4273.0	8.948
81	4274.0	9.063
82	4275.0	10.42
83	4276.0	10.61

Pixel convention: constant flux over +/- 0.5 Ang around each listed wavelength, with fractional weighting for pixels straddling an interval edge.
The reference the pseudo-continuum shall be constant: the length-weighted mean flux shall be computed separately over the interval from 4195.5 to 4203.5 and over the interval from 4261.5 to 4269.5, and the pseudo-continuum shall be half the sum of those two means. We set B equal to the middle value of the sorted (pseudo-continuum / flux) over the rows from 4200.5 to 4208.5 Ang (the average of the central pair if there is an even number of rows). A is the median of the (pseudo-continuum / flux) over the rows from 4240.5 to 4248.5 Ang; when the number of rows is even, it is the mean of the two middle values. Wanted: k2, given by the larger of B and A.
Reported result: 1.11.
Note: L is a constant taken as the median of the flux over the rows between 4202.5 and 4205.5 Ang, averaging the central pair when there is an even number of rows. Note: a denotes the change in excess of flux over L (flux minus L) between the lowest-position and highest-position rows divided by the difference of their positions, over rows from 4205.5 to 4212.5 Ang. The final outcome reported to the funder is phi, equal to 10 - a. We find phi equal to 10.0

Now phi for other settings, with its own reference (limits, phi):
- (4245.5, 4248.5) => 9.7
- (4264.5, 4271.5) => 10.2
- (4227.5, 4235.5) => 10.0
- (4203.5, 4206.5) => 9.8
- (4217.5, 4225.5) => 10.4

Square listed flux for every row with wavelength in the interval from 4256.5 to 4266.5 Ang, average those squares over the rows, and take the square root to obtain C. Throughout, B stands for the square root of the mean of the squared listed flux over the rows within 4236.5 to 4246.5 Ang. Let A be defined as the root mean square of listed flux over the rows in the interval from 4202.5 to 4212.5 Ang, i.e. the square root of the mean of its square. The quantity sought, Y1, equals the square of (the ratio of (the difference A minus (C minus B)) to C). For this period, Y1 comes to 0.80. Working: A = 9.9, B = 10.7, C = 10.9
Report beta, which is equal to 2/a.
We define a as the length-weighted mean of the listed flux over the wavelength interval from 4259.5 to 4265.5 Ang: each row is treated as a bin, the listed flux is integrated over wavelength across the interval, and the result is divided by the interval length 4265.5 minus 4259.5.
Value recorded 0.180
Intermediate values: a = 11.1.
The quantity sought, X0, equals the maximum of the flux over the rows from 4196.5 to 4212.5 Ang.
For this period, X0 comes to 11.61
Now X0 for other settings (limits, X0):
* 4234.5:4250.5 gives 11.74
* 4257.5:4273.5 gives 13.11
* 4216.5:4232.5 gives 11.93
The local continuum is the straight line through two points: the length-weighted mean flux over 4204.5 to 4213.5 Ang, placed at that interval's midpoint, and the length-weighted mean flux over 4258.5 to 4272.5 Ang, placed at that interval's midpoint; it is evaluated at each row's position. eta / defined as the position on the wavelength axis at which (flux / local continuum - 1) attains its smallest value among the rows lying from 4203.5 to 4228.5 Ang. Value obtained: 4224.0 Ang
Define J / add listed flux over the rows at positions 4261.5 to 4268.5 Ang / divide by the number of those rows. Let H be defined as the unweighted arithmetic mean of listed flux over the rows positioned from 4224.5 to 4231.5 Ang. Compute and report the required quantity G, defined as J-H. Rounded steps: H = 9.4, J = 11.7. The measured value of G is 2.3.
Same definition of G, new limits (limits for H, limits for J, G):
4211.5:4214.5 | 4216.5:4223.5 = 1.0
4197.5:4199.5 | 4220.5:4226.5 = -0.4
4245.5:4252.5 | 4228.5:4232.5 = -1.3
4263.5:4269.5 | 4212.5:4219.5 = -0.6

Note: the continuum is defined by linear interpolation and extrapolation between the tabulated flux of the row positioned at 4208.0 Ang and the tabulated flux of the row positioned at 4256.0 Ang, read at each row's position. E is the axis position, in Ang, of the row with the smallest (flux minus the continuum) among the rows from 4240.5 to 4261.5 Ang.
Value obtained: 4258.0 Ang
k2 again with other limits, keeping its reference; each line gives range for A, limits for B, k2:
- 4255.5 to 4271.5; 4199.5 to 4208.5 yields 1.12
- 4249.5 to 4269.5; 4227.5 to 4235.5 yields 1.02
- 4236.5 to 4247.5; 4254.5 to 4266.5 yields 0.97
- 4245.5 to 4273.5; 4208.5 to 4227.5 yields 0.97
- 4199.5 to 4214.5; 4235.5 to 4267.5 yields 1.08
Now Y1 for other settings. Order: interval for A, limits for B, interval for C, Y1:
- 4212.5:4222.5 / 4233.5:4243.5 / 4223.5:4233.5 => 1.54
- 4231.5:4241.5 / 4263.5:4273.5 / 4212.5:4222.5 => 0.84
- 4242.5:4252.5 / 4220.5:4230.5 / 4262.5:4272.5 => 0.77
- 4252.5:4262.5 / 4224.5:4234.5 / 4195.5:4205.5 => 1.43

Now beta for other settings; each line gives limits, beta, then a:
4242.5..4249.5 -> 0.179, 11.2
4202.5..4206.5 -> 0.217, 9.2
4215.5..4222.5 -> 0.180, 11.1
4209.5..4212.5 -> 0.190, 10.5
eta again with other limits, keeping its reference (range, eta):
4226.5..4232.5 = 4227.0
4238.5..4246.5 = 4245.0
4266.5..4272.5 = 4272.0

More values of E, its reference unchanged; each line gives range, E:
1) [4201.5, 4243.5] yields 4224.0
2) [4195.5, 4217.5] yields 4203.0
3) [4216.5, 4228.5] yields 4224.0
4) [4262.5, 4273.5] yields 4273.0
